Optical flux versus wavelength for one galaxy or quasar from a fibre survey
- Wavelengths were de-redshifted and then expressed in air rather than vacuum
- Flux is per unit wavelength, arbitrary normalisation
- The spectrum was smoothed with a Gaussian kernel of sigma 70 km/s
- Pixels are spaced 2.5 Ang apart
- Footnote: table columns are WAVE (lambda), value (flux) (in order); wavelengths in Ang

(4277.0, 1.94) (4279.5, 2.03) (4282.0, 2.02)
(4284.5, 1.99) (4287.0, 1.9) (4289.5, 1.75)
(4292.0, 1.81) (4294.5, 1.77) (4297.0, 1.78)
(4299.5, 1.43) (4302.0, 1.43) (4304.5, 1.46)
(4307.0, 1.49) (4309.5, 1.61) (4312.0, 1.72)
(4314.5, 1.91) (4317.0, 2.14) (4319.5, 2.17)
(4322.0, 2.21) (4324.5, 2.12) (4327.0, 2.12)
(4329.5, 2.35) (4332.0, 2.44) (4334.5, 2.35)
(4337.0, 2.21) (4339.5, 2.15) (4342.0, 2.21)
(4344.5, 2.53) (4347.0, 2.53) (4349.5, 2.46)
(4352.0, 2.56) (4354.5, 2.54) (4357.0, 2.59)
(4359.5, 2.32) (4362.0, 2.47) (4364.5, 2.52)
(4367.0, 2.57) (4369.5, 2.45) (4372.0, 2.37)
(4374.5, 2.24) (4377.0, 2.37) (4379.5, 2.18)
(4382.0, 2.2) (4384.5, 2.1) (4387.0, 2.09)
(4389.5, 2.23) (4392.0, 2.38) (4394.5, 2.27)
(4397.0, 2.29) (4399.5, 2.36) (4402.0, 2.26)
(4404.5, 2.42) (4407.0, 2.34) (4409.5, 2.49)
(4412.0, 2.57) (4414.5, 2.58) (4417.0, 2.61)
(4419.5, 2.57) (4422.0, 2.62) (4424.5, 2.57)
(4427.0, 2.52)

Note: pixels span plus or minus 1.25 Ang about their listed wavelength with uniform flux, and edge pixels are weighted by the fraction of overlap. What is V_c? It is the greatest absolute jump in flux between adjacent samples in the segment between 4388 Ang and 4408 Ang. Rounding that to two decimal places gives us 0.16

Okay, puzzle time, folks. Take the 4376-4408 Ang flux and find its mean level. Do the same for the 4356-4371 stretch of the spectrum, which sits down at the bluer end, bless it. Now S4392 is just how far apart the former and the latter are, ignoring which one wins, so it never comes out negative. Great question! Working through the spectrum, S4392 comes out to 0.22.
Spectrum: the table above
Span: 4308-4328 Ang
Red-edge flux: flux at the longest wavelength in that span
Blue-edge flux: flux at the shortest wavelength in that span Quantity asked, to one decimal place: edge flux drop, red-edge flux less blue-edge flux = 0.5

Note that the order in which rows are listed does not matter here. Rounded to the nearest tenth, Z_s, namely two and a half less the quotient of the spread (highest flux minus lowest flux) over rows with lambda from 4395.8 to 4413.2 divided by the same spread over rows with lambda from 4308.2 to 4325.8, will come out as 2.0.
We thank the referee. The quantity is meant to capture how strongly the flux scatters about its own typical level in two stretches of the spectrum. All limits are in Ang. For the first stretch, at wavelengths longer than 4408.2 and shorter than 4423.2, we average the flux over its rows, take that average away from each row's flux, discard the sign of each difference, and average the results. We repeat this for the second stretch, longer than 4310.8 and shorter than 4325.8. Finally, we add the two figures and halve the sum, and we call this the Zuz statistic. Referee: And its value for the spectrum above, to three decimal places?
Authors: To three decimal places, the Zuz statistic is 0.092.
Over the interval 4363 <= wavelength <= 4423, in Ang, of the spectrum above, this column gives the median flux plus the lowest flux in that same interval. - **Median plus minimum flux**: 4.5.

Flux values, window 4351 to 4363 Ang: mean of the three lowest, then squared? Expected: 6.0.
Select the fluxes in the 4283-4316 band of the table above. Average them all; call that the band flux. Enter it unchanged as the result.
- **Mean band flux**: 1.70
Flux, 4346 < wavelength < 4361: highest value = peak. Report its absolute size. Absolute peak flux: 2.59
